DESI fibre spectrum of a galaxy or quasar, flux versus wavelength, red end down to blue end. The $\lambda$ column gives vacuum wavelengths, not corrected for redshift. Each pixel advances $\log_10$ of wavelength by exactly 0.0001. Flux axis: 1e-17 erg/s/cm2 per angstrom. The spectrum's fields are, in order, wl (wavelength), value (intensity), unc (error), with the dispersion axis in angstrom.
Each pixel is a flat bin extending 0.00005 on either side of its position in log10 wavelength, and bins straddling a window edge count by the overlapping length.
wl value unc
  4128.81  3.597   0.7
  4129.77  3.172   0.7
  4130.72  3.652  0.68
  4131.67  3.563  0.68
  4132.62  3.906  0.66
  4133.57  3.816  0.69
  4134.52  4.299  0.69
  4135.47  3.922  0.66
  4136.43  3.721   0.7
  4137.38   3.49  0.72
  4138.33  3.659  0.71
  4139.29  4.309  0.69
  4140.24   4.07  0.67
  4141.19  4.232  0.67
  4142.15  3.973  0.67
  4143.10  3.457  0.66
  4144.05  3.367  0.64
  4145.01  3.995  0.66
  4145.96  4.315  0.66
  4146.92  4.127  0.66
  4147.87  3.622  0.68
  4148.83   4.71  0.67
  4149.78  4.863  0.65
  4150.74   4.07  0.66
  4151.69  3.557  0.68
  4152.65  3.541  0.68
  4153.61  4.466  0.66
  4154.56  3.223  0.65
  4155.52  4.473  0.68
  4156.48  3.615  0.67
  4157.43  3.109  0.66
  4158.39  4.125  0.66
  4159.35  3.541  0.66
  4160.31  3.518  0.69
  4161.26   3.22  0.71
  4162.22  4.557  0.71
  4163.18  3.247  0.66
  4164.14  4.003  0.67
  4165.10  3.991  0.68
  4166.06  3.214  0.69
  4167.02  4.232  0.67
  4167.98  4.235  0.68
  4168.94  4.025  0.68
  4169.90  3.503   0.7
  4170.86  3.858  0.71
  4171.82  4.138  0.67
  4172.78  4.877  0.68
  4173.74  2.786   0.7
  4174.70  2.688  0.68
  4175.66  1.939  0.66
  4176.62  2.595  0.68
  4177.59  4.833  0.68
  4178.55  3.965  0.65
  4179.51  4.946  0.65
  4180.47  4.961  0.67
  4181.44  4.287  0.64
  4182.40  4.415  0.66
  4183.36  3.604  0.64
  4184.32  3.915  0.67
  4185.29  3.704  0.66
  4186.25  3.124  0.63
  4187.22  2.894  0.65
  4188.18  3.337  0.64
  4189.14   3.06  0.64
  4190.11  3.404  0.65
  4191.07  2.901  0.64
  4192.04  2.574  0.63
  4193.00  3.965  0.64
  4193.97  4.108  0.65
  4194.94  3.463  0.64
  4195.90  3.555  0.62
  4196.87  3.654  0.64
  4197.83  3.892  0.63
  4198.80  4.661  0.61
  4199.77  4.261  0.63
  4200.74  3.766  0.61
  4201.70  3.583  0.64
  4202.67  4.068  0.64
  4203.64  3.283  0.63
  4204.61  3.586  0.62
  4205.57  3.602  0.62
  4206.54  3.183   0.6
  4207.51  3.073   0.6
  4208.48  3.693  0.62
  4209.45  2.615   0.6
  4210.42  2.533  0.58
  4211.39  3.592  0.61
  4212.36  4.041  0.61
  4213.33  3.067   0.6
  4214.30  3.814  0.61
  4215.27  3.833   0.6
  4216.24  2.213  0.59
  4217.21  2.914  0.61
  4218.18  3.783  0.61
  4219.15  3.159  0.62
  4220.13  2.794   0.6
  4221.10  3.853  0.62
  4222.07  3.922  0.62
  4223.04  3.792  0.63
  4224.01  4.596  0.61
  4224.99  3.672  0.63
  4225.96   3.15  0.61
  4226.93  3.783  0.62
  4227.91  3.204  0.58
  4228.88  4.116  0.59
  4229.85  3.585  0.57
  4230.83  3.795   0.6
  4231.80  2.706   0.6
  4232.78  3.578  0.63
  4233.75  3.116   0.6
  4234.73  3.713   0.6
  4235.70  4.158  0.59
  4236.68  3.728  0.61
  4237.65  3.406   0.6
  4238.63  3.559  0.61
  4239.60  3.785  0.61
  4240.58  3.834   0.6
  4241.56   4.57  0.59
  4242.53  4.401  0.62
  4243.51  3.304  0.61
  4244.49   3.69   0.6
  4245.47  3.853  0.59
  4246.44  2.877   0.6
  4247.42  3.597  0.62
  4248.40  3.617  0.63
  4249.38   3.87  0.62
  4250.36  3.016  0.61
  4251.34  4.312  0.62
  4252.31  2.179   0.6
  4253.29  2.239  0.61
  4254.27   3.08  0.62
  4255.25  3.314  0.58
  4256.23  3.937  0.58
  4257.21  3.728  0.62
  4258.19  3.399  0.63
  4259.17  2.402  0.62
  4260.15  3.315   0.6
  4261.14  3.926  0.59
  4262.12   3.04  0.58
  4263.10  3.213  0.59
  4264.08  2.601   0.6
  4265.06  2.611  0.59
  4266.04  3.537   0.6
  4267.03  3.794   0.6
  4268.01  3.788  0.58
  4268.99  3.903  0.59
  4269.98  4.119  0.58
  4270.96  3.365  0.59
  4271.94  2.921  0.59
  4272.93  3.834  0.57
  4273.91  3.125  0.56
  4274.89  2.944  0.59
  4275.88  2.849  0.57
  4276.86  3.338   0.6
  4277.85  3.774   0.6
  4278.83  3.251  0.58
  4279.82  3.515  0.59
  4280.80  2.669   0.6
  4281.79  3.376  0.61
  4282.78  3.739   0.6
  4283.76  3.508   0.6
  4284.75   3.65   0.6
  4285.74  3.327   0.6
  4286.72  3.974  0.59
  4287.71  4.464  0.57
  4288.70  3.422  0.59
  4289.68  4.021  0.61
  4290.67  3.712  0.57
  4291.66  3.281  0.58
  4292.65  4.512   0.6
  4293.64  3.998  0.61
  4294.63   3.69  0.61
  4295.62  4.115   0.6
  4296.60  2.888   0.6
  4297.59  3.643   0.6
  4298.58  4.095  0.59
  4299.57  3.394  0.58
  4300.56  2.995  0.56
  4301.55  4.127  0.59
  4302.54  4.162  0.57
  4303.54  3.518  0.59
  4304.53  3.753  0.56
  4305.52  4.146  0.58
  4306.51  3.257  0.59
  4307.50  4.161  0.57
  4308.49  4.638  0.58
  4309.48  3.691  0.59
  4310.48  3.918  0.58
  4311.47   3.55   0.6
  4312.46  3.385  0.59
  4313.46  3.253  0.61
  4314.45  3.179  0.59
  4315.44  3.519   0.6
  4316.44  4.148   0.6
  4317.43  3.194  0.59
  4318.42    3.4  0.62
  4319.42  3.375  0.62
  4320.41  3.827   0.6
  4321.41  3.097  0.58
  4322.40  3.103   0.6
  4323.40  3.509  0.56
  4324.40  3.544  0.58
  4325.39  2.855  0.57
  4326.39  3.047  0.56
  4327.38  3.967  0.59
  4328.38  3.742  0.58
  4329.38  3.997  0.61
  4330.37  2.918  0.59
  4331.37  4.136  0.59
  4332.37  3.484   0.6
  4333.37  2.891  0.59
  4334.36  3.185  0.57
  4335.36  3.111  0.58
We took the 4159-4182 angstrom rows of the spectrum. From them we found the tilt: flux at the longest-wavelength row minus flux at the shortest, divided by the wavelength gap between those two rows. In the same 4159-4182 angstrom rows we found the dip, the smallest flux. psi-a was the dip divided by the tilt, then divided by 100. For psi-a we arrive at 0.57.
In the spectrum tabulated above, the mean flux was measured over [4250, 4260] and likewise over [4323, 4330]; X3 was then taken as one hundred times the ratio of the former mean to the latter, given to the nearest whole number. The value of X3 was 90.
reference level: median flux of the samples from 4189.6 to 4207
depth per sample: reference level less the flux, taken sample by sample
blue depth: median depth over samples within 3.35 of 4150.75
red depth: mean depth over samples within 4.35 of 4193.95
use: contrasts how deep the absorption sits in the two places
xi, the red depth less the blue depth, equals 0.57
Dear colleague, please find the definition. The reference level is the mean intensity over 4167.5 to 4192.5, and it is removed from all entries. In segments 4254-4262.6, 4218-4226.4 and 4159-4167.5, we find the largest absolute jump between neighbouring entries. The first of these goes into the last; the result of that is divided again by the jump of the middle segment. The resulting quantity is 1.27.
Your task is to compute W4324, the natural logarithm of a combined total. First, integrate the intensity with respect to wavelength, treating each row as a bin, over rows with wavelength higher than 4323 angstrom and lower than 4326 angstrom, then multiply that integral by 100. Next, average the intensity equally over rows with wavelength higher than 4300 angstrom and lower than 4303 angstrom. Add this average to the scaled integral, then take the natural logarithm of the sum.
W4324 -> 6.90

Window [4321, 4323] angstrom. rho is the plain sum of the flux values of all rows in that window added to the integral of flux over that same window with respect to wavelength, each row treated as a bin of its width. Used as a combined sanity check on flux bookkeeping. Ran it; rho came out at 12.4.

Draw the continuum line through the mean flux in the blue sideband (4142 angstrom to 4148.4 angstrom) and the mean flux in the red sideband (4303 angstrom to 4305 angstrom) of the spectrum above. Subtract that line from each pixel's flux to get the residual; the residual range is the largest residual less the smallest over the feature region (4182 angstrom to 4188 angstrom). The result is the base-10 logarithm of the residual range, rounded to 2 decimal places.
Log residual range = 0.18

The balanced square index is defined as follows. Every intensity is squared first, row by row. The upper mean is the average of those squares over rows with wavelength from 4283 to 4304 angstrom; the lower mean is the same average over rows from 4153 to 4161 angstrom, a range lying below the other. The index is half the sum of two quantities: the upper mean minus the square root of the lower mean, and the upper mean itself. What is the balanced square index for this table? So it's 12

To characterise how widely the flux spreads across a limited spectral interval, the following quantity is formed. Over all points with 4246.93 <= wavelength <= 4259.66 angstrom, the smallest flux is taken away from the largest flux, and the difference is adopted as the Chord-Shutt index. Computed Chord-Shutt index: 2.13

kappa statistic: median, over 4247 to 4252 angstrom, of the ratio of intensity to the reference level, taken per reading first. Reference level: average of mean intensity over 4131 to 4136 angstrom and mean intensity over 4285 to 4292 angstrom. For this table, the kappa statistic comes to 0.95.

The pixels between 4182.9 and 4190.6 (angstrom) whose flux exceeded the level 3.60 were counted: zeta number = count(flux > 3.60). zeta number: 3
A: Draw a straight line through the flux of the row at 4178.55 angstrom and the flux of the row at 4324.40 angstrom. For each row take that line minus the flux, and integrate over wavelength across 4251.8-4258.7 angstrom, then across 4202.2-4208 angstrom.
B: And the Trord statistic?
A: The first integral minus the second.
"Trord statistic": 1.8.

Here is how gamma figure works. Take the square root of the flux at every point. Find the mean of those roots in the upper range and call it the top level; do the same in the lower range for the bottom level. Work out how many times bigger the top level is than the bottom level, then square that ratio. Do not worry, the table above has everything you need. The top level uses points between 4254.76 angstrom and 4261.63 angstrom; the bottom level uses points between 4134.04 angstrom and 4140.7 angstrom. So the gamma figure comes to 0.87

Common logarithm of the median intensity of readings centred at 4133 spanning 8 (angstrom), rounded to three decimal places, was 0.576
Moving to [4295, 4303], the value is 0.588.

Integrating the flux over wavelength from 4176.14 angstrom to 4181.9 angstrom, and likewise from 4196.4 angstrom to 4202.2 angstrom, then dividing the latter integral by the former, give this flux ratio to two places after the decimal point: 0.94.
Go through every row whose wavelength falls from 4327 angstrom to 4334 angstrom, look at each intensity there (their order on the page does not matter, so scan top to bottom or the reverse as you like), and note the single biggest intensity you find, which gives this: 4.136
